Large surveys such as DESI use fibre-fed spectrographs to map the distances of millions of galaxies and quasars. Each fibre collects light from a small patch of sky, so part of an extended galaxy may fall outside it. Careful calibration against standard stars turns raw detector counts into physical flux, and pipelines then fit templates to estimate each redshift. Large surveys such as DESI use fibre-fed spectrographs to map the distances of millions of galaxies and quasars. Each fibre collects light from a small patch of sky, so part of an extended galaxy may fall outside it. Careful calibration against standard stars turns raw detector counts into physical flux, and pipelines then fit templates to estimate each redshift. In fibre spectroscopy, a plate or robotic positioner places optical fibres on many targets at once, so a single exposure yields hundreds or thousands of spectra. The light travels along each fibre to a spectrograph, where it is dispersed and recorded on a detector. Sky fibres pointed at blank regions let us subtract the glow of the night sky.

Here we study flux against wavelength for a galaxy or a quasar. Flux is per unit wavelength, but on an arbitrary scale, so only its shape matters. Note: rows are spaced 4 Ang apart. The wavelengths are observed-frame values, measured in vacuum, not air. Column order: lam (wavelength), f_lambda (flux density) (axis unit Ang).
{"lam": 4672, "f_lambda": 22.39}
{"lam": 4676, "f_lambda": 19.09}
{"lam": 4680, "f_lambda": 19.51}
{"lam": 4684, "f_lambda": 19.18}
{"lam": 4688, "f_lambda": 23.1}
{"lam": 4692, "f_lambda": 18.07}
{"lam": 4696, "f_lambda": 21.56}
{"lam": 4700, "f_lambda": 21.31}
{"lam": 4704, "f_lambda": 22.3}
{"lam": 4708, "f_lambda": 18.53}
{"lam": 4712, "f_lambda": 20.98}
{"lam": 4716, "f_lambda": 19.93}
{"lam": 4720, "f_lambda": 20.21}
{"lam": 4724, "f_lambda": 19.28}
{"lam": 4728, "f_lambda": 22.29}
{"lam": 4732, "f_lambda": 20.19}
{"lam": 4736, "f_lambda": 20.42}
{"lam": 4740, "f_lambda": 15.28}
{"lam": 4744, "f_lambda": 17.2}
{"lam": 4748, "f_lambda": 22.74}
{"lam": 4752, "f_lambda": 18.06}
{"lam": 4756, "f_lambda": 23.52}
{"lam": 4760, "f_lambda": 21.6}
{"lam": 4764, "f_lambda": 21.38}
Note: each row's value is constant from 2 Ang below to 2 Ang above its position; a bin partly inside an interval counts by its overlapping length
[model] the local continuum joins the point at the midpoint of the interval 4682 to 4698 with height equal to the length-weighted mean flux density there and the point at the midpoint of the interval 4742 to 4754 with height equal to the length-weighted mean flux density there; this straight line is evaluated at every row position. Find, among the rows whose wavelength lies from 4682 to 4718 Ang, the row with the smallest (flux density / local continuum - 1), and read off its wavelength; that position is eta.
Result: 4692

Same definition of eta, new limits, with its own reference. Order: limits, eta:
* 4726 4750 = 4740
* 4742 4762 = 4744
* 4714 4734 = 4724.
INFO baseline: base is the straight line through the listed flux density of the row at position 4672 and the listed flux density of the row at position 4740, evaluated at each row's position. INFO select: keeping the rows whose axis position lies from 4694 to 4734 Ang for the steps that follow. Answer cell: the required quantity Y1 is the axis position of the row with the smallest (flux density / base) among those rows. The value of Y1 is 4708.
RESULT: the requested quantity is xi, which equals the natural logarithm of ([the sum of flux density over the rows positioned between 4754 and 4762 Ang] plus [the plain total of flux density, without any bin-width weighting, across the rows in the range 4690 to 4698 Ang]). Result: 4.44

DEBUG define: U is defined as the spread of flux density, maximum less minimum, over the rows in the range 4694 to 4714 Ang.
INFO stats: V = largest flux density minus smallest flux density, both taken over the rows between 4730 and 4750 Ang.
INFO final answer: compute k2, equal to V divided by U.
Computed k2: 2.0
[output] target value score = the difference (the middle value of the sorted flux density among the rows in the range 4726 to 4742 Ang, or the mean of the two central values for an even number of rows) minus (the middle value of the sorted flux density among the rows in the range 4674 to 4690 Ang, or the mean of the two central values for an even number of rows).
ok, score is 1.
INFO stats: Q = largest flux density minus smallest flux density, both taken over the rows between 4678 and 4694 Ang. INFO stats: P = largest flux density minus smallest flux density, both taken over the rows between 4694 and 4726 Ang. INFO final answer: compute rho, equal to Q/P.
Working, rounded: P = 3.8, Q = 5.0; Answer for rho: 1.33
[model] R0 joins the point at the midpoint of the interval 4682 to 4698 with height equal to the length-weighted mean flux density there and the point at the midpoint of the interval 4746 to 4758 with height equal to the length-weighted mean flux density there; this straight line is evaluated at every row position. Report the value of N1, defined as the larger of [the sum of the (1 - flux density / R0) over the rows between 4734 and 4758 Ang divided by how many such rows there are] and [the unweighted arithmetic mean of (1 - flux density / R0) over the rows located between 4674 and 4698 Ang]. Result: 0.09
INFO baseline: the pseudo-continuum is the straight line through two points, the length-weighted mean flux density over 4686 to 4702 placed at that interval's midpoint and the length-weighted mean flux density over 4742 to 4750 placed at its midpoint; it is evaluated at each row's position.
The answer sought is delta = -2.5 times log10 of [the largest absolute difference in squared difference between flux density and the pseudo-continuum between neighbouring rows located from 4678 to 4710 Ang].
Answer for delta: -2.3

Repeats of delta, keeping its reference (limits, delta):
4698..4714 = -1.7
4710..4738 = -1.5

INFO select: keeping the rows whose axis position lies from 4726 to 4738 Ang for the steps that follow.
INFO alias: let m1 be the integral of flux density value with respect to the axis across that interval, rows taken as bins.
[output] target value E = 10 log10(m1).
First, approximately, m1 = 252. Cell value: 24.0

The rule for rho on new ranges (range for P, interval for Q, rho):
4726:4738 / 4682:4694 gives 2.40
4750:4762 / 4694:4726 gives 0.69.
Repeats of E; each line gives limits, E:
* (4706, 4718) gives 23.8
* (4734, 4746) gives 23.3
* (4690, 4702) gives 23.9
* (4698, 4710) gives 24.0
